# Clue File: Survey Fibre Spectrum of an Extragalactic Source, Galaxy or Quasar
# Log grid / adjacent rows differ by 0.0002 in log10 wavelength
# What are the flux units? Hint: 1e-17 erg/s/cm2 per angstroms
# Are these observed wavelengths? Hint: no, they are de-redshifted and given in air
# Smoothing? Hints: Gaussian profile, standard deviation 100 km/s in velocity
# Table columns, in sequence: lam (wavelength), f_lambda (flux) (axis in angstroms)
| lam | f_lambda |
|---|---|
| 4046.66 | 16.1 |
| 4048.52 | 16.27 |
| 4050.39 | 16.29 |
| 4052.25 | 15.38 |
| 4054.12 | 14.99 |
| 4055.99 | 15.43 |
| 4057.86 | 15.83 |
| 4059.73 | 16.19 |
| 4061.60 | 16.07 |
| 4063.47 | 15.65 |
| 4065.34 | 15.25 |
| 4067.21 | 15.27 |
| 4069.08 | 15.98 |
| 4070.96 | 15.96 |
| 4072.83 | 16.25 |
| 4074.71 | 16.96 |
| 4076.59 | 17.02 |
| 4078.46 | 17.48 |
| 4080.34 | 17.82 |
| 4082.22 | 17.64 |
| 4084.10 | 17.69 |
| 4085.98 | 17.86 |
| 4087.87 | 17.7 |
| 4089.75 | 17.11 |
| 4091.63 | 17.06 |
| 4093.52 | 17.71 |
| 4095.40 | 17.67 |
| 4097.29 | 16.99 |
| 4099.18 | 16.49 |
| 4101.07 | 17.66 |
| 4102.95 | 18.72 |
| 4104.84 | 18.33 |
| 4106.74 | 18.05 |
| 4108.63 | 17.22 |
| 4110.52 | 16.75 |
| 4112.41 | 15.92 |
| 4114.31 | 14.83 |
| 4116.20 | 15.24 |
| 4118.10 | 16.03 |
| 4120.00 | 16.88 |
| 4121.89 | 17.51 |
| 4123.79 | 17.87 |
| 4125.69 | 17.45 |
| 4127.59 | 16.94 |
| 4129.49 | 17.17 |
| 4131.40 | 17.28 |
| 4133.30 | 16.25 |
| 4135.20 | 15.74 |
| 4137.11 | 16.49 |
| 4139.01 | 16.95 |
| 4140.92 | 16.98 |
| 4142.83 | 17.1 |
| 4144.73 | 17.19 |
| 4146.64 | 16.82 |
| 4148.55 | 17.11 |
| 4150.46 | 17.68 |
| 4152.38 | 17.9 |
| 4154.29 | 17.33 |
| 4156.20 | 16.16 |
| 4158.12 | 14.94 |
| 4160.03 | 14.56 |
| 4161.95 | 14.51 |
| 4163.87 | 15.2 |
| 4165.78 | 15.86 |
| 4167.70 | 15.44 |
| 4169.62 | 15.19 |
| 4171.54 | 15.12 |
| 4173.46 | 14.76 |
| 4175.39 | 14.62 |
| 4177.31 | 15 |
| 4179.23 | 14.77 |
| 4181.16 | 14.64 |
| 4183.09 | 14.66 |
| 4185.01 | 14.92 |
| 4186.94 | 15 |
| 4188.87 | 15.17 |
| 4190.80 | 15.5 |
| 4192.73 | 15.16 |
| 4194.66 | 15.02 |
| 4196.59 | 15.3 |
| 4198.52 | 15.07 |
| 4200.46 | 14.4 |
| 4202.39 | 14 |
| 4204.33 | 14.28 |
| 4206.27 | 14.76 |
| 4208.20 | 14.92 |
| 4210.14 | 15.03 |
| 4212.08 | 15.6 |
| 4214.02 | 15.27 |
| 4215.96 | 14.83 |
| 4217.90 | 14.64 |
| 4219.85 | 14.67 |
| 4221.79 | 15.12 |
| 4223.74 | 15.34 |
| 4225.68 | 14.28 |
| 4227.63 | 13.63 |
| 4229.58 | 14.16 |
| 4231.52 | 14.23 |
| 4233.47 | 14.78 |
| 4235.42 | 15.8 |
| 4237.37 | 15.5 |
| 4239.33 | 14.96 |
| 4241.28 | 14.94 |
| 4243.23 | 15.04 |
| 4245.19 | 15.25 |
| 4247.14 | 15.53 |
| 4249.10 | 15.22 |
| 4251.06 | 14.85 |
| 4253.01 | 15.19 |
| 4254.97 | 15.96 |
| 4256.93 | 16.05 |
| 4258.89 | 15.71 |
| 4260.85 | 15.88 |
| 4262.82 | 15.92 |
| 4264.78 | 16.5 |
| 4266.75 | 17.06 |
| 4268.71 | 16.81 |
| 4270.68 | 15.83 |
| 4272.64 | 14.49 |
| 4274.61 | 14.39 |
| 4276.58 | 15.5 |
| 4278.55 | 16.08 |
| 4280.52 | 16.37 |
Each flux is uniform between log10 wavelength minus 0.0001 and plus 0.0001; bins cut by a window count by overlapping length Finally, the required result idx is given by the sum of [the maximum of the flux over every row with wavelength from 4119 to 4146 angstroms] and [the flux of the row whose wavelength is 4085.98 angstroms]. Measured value 35.7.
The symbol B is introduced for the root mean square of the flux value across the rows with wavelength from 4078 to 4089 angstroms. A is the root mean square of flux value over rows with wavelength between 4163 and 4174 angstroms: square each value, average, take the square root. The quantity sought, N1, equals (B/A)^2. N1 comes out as 1.3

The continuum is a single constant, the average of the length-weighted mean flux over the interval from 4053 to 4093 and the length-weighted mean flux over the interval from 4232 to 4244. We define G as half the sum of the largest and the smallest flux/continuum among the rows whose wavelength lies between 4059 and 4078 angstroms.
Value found 1.02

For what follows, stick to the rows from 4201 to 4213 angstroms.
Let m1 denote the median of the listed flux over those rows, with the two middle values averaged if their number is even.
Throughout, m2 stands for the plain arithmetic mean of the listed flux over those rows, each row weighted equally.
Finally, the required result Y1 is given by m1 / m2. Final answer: 1.01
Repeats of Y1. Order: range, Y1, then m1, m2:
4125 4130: 1.00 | 17.2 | 17.2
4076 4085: 1.01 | 17.6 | 17.5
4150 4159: 1.03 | 17.3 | 16.8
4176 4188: 1.00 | 14.8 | 14.8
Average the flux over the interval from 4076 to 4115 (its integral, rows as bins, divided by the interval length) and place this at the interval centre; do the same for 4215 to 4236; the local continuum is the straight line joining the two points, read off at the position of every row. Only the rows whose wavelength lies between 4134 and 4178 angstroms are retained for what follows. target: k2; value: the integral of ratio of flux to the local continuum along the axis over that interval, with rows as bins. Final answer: 44 angstroms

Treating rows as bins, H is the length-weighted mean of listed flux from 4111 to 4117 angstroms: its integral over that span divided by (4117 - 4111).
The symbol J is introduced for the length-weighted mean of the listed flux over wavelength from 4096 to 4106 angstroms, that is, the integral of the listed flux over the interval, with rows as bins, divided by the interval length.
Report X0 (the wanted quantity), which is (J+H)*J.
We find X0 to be 583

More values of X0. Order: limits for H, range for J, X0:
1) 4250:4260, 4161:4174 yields 466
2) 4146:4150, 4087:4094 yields 598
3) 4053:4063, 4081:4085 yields 590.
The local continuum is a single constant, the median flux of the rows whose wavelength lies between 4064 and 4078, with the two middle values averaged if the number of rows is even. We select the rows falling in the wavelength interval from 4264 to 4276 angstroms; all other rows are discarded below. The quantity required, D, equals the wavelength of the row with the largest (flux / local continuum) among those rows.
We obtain 4266.75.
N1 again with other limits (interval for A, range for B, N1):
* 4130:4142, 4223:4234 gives 0.8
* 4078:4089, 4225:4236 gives 0.7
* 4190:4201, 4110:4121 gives 1.1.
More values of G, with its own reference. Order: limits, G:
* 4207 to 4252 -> 0.93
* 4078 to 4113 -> 1.09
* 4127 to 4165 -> 1.02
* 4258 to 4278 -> 0.99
